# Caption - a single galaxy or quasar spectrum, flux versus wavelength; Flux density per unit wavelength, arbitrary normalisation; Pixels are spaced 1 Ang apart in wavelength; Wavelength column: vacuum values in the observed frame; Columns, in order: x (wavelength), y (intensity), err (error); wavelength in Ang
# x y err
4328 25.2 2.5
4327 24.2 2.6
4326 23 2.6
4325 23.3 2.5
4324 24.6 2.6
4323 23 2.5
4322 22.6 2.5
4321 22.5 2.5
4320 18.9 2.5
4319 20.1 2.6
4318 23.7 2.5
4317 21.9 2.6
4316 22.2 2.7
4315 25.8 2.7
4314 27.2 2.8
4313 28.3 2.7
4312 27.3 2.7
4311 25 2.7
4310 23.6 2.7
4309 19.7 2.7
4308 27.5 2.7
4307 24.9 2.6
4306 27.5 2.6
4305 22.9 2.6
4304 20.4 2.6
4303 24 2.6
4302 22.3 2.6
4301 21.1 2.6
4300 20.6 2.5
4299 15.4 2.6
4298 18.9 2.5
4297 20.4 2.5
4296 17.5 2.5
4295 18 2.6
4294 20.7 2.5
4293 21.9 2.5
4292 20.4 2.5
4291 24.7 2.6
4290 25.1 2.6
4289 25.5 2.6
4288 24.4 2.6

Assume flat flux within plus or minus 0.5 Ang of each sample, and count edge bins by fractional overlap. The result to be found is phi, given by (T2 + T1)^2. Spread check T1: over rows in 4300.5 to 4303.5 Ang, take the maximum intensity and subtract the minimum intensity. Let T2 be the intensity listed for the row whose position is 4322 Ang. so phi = 650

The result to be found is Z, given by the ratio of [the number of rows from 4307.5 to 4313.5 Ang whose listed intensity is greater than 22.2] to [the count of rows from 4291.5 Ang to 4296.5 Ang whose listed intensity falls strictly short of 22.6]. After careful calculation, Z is 1.00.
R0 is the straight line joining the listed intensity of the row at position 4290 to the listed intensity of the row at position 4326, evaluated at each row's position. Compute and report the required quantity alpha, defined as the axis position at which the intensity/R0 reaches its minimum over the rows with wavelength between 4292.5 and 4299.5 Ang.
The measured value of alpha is 4299 Ang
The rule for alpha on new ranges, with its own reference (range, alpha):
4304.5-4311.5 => 4309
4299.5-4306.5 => 4304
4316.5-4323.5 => 4320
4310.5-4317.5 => 4317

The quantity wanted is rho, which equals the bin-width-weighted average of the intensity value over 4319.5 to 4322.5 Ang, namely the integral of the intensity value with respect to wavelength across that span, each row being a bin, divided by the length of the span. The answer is 21.3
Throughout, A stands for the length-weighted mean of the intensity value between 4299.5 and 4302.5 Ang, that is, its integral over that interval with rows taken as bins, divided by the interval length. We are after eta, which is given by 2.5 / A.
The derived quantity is 0.1172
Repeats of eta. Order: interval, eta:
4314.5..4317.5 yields 0.1073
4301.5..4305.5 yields 0.1116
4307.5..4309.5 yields 0.1059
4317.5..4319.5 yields 0.1142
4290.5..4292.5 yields 0.1109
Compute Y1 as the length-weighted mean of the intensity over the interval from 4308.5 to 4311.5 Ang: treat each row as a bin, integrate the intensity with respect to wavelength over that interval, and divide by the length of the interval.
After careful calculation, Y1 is 23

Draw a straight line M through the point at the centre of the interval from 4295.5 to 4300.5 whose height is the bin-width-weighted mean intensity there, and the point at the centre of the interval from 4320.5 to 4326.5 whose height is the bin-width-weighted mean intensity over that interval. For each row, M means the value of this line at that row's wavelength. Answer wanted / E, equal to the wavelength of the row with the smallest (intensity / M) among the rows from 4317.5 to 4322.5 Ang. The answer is 4320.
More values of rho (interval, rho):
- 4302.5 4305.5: 22.4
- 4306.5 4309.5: 24.0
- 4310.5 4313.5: 26.9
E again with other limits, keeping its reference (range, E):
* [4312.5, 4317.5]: 4317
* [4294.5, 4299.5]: 4299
